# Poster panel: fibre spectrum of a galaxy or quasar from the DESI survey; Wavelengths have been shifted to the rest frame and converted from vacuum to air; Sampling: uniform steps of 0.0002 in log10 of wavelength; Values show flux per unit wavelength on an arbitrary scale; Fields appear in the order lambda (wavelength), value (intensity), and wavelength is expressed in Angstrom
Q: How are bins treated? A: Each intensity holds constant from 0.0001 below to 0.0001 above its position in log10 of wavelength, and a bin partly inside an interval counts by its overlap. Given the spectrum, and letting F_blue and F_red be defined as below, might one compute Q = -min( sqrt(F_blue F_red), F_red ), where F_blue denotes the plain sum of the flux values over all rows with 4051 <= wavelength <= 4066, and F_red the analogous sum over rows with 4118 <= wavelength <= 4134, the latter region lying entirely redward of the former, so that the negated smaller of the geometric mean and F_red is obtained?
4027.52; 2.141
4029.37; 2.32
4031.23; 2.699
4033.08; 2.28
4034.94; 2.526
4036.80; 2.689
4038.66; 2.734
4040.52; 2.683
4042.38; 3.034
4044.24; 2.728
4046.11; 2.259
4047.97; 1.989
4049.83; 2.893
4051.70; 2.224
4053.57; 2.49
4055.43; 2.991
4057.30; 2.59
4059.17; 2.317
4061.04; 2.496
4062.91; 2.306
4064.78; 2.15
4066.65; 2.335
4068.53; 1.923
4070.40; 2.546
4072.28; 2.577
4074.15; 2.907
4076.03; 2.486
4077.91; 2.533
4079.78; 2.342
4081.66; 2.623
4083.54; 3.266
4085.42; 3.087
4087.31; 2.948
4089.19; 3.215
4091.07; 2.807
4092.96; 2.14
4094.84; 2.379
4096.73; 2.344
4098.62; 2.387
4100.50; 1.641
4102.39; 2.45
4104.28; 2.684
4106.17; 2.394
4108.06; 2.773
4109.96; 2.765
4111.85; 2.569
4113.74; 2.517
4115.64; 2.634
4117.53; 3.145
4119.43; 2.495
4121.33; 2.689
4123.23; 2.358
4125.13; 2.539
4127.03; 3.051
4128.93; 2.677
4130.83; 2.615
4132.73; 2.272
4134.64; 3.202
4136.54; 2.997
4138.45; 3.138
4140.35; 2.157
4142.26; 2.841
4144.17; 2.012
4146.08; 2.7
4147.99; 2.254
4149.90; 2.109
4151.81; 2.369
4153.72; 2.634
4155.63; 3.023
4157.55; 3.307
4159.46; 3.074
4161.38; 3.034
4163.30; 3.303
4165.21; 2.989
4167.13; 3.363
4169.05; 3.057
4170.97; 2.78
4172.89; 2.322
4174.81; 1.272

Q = -20.1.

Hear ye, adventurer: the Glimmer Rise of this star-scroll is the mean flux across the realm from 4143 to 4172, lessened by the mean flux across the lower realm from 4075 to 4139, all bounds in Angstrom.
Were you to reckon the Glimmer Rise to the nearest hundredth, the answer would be 0.15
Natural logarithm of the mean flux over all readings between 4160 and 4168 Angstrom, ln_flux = 1.15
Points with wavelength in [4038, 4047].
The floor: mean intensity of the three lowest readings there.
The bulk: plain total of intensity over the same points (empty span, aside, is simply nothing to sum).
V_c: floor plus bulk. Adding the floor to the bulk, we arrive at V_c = 16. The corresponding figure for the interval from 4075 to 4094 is 30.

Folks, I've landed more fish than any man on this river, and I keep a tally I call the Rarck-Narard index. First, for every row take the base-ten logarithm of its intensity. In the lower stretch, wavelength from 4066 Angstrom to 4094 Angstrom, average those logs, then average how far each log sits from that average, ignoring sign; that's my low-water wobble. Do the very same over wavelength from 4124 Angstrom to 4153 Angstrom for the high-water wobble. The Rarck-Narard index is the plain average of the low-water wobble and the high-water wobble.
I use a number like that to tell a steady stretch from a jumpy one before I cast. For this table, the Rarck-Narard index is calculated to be 0.053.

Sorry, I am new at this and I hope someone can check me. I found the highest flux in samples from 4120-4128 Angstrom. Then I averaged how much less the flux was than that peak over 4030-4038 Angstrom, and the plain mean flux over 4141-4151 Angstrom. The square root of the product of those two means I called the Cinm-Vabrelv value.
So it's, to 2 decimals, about 1.09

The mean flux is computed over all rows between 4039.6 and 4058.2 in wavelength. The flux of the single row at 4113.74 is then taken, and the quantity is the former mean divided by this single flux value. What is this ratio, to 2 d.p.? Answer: 1.03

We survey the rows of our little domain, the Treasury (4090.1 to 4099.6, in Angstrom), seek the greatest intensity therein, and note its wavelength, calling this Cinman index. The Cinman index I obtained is 4091.07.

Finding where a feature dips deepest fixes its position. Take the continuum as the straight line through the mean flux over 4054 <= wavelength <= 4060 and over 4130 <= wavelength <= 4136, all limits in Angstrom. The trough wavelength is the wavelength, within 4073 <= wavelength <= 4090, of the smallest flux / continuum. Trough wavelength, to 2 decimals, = 4079.78 Angstrom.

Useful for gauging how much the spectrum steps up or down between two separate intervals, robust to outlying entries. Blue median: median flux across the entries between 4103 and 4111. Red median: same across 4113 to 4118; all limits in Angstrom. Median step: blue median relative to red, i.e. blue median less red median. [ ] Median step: 0.1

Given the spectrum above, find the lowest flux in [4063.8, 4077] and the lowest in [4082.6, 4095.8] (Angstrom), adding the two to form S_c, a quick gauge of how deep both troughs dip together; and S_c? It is 4.1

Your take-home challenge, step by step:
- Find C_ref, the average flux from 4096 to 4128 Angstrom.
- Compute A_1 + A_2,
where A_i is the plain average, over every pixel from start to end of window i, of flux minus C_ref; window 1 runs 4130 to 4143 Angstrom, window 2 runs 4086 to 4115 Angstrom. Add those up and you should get 0.17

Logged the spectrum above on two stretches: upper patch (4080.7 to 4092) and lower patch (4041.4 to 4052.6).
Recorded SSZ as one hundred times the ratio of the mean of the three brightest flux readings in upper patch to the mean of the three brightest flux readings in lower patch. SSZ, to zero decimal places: 111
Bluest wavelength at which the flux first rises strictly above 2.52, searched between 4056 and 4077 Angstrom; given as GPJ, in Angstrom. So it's 4057.30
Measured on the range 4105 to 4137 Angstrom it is 4108.06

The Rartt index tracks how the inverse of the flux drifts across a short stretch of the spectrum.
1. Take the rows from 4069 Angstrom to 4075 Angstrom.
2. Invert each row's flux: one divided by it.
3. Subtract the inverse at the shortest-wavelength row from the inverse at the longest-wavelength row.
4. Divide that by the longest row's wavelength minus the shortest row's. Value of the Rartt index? -0.013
